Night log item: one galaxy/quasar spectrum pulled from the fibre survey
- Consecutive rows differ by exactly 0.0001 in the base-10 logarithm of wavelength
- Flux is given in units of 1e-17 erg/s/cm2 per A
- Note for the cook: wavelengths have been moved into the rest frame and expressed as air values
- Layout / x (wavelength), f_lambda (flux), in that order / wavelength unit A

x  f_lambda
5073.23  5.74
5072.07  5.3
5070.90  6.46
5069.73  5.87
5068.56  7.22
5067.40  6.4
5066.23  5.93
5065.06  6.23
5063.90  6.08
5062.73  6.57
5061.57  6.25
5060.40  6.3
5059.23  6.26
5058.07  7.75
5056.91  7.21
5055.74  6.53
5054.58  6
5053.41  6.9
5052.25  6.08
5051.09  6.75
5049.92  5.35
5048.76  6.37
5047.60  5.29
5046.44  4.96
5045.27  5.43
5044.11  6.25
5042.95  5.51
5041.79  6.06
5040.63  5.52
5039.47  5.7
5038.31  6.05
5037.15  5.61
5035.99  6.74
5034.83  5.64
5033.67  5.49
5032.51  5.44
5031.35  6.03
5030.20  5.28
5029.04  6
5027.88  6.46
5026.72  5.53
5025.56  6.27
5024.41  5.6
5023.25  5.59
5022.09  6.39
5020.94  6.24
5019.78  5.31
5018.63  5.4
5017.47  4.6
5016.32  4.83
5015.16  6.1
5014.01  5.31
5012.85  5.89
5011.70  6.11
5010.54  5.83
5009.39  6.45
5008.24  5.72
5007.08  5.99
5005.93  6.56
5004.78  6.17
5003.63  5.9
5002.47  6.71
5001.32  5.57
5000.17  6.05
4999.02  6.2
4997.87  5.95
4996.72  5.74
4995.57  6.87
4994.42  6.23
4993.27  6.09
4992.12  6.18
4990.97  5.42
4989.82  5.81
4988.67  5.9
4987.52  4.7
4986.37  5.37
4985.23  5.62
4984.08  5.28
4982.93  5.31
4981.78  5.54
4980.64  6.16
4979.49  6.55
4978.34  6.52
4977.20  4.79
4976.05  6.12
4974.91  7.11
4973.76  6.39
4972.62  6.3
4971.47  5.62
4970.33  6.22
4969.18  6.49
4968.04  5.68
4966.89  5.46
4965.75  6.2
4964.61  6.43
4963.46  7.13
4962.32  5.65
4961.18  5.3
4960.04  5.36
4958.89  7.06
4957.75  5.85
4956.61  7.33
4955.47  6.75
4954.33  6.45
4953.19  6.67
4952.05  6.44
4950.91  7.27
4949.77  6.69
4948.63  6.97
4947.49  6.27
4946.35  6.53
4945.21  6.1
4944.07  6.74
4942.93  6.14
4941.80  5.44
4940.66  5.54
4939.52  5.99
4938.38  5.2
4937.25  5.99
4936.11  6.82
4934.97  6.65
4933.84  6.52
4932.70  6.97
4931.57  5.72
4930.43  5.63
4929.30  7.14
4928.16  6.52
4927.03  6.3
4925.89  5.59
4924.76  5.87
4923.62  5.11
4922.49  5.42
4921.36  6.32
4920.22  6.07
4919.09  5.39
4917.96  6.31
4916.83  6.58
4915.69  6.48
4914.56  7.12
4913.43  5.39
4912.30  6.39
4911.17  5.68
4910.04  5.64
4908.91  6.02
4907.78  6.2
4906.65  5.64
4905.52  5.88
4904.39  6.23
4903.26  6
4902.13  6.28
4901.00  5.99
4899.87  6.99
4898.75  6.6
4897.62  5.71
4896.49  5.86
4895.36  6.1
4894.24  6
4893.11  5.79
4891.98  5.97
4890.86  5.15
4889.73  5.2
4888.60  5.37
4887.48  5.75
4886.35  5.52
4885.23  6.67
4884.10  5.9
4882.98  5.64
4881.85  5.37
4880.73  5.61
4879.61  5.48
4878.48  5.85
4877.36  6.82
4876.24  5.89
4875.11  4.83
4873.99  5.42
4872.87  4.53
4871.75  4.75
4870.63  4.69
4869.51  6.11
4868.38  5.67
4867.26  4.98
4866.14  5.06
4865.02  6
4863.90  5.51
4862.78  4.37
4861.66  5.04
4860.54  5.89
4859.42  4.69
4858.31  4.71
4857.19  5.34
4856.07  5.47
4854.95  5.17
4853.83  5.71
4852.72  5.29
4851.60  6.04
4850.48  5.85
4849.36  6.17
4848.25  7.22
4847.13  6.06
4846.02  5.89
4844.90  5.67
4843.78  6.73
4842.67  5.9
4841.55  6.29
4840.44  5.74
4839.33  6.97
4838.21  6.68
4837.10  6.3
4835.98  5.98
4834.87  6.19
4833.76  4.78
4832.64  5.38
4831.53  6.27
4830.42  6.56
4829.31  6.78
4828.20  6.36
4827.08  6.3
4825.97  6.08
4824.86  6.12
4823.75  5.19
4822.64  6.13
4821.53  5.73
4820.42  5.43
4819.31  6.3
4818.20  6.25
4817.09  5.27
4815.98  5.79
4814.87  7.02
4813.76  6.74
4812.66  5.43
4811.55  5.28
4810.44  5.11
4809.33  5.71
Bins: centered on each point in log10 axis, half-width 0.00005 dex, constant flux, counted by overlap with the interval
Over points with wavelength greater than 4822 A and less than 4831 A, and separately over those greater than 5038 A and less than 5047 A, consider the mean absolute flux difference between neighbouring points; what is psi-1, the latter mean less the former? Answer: 0.12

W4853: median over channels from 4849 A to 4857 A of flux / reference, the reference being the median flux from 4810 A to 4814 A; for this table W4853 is 1.07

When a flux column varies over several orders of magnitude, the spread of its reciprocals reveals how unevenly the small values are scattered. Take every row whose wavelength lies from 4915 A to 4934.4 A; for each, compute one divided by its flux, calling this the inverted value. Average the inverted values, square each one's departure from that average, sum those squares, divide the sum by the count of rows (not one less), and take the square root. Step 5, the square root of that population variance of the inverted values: 0.015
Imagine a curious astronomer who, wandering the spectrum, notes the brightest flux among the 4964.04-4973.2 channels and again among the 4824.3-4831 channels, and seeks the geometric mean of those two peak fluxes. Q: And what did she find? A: 6.6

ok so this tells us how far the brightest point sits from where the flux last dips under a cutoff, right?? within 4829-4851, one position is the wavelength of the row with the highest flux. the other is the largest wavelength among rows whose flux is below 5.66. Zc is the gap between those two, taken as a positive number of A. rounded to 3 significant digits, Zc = 14.5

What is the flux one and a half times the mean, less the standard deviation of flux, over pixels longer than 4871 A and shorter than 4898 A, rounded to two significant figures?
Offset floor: 7.9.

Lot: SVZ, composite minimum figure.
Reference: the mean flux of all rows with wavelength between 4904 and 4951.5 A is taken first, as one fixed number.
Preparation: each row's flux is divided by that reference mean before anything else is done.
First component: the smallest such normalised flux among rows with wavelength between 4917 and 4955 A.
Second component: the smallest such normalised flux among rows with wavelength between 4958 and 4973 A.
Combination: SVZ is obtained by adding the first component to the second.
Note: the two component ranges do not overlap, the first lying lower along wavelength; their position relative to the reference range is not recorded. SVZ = 1.69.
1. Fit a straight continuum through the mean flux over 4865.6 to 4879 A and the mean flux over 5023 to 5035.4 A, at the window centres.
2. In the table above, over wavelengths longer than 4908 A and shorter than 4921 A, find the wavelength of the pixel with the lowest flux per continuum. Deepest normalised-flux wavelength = 4919.09 A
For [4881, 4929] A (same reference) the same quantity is 4923.62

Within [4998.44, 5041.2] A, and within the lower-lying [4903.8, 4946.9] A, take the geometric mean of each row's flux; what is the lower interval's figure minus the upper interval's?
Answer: 0.2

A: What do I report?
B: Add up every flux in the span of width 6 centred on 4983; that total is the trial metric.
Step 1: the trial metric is 27.9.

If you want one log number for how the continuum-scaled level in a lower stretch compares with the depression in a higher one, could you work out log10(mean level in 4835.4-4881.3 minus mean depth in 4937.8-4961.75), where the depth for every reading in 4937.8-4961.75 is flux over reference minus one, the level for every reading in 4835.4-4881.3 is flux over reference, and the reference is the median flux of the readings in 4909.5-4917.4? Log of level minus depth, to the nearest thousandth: -0.045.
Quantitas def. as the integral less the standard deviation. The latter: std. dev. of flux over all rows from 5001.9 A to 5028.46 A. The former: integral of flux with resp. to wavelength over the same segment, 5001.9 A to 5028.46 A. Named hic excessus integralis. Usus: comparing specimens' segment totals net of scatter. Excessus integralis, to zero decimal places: 155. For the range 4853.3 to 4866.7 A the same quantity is 70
